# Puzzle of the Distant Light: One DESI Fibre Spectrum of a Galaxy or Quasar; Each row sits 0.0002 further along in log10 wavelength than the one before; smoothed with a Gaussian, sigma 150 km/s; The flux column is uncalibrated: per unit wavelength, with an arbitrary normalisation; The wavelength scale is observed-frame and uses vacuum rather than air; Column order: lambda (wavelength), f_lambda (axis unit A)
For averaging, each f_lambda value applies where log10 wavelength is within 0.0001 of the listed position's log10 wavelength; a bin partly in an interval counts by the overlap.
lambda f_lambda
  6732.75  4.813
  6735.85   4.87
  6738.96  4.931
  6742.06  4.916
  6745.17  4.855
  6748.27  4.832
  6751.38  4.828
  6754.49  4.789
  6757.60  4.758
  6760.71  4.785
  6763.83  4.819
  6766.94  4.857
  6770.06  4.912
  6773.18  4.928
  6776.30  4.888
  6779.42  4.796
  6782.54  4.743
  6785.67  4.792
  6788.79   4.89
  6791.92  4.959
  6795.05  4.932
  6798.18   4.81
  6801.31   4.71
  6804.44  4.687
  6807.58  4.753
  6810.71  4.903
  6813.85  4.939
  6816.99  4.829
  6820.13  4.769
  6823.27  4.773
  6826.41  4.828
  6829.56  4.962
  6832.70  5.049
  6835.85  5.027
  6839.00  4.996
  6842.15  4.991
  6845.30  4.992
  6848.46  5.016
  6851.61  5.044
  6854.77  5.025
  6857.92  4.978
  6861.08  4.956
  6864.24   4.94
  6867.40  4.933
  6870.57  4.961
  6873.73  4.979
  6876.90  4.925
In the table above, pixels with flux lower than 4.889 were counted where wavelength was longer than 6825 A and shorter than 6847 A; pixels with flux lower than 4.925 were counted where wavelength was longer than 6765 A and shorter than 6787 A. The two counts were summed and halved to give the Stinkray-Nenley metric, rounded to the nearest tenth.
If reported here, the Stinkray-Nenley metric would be 3.5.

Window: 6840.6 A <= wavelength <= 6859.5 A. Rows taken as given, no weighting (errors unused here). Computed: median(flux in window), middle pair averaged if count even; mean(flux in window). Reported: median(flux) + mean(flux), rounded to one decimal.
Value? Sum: 10.0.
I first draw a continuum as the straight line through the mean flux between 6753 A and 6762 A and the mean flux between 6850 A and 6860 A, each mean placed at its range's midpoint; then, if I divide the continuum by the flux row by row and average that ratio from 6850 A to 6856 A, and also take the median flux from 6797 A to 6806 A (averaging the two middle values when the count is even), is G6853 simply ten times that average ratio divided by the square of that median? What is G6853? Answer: 0.449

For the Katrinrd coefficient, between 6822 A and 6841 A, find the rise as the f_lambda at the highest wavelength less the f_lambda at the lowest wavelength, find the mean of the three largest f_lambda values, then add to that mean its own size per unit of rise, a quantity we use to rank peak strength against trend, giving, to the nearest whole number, 28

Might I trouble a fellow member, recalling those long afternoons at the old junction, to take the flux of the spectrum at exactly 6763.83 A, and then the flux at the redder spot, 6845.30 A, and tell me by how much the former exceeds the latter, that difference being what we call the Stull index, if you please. -0.17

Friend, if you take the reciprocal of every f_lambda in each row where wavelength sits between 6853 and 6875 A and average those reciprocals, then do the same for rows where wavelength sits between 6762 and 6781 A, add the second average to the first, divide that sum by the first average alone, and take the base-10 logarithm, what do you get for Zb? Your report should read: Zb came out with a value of 0.306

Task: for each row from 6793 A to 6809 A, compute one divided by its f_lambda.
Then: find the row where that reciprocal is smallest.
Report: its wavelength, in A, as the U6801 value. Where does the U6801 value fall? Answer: 6795.05 A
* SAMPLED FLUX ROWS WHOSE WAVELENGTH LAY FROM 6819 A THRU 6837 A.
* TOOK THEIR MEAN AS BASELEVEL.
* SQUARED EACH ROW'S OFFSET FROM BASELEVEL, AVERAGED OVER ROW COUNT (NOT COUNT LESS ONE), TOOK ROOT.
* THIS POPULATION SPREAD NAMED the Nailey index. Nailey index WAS 0.12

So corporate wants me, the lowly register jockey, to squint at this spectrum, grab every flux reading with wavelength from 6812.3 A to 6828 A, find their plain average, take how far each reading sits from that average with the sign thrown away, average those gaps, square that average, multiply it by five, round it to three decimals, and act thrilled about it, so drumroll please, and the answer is 0.010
